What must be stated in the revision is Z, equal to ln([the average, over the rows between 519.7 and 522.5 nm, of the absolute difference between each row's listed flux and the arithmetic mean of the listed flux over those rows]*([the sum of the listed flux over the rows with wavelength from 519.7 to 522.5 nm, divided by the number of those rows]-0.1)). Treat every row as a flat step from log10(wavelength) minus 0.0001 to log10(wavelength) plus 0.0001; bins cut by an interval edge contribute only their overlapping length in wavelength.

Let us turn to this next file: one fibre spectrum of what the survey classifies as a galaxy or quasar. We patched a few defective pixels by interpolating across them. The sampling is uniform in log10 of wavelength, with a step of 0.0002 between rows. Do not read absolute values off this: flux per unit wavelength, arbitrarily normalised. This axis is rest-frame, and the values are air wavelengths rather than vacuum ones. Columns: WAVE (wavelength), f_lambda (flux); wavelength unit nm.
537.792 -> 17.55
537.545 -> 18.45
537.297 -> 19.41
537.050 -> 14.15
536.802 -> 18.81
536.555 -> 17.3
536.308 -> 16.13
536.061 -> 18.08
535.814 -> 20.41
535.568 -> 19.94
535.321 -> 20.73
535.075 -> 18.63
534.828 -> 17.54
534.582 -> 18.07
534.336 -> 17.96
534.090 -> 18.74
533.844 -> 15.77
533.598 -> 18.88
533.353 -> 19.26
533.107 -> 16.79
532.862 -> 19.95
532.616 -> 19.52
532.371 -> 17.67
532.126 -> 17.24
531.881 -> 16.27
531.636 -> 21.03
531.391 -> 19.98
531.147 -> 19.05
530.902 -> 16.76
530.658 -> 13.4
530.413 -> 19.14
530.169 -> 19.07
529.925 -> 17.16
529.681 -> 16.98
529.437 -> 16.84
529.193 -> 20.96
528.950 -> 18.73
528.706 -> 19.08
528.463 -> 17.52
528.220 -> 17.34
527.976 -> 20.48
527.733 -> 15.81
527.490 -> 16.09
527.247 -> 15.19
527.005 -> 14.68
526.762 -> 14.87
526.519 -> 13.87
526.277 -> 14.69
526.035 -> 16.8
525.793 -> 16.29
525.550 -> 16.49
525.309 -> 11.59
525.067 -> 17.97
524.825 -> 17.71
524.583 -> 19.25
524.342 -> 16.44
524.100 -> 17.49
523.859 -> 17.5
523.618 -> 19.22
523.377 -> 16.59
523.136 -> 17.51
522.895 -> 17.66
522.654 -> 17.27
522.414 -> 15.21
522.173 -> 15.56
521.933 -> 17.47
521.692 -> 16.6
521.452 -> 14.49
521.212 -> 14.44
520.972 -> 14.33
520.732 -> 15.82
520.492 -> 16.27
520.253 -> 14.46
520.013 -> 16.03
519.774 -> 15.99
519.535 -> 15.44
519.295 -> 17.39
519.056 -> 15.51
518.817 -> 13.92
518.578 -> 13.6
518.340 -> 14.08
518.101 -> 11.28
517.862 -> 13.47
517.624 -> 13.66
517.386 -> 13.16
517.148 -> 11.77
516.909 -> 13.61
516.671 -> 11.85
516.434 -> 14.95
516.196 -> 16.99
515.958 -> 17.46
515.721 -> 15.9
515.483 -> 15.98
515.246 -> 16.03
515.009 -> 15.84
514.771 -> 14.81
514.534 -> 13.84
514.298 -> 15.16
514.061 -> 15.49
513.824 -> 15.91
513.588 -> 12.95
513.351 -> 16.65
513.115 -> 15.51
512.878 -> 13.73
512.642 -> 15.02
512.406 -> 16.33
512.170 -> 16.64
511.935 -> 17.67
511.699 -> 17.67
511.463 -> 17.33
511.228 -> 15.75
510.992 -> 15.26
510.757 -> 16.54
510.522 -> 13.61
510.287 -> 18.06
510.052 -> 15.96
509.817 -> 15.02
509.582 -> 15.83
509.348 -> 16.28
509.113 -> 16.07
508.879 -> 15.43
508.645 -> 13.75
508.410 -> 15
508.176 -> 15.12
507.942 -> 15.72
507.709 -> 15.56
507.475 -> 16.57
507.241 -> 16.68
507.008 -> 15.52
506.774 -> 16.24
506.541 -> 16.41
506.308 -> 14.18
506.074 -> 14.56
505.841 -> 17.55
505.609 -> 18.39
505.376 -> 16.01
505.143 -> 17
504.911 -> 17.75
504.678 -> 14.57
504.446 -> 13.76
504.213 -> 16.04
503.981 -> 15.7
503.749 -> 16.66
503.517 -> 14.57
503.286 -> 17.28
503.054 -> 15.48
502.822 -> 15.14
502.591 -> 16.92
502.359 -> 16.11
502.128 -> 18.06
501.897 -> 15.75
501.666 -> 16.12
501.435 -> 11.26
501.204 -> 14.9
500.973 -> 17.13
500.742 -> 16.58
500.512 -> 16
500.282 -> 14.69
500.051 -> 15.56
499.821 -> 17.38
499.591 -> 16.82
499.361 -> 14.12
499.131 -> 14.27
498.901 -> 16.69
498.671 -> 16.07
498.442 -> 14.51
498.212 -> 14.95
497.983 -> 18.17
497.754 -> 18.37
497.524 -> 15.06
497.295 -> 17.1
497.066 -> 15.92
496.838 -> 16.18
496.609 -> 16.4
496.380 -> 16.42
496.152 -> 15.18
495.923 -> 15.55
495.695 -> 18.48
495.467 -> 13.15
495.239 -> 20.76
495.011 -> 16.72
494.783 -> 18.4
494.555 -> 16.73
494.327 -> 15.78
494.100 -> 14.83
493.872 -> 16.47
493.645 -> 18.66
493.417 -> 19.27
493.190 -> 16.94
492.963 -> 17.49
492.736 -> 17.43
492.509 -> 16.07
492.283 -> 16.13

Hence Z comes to 2.5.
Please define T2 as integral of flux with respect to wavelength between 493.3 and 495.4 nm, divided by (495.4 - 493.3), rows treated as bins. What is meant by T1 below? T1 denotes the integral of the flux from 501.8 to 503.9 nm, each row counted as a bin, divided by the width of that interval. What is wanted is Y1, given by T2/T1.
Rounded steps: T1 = 16.2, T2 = 17.4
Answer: 1.07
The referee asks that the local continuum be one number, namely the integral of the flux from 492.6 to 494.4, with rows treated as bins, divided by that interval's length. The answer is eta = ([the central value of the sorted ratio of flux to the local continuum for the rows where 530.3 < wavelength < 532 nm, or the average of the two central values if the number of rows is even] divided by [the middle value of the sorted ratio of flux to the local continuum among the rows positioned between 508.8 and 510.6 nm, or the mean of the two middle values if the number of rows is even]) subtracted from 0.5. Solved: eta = -0.70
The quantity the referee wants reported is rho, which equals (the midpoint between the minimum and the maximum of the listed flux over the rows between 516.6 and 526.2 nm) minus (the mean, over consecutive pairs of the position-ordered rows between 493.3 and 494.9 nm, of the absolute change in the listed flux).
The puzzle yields 13.9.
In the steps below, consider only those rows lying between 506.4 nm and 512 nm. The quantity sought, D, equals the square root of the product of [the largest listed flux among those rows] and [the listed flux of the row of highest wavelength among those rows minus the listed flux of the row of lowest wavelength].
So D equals 4.8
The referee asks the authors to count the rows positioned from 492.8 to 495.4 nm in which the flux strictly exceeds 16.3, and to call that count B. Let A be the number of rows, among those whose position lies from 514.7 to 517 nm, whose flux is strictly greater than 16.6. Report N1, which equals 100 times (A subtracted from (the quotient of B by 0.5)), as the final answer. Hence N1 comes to 1600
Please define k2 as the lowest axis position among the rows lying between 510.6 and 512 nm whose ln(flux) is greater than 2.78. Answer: 510.757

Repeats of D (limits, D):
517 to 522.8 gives 9.8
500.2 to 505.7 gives 8.2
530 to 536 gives 5.3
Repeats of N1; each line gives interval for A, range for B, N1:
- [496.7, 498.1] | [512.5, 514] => -100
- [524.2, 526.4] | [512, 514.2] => 200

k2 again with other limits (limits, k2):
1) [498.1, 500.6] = 498.901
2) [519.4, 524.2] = 520.492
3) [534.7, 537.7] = 534.828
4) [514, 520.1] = 515.958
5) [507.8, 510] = 509.348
